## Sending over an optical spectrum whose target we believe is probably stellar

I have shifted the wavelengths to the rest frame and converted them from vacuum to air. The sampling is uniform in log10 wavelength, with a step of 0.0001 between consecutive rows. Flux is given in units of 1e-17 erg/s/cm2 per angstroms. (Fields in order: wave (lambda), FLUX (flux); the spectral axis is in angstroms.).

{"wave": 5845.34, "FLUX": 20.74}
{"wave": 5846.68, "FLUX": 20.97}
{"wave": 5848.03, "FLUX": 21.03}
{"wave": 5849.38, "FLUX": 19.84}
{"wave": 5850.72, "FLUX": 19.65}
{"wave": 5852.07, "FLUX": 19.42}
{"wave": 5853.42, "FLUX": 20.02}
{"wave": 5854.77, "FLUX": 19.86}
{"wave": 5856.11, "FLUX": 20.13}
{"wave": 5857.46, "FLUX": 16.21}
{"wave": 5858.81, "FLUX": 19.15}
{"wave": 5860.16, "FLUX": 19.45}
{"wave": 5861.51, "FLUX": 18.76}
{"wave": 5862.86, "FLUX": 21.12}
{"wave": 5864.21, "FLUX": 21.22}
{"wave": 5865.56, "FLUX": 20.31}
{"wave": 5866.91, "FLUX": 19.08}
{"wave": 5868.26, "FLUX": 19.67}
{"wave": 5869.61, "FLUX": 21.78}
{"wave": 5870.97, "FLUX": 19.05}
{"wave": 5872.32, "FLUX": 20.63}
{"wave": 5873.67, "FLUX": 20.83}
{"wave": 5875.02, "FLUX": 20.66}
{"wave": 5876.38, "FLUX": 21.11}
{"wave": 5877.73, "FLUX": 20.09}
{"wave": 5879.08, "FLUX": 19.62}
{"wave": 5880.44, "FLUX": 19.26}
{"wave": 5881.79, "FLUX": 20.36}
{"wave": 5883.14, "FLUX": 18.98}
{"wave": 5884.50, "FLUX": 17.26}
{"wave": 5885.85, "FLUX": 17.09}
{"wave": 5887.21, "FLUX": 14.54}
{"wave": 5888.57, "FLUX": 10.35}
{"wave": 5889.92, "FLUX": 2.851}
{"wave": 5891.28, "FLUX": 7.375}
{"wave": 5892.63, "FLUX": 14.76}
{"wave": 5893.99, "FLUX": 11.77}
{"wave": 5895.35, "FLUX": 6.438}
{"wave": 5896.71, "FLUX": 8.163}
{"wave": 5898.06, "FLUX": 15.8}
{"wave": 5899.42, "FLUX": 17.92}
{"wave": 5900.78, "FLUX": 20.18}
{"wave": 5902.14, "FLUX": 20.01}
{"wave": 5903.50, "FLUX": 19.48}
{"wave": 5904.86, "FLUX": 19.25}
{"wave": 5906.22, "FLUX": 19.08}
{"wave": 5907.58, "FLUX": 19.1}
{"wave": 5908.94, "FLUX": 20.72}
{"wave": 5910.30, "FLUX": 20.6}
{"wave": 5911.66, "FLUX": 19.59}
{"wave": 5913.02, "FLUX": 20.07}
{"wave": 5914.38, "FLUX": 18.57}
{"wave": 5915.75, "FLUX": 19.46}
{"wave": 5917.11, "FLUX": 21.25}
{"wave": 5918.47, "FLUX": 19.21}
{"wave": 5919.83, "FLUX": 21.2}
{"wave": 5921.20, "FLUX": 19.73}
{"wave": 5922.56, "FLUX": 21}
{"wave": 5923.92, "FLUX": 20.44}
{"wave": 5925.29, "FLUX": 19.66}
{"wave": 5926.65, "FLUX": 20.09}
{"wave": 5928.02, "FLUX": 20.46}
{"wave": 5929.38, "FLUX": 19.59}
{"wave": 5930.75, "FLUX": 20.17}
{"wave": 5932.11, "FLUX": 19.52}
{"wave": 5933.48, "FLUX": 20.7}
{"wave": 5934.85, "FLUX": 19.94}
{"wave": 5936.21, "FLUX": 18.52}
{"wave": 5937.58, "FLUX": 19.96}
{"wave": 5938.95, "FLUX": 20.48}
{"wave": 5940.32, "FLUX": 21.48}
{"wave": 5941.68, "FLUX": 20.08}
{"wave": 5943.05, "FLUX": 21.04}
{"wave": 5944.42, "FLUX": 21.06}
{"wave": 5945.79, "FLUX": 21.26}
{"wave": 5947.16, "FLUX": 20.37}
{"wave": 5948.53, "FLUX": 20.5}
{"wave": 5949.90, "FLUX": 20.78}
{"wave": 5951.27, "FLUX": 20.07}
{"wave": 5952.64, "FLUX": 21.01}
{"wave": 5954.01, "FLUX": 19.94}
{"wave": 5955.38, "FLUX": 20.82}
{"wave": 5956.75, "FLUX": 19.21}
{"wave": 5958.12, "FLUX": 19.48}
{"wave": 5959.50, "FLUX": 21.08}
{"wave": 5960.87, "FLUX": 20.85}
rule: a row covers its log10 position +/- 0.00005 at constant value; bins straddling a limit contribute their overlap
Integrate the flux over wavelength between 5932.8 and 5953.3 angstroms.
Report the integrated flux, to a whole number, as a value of 420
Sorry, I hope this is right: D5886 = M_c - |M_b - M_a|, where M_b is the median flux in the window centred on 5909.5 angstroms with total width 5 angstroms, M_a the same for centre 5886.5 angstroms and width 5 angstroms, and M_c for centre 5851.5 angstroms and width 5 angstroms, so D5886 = 15.5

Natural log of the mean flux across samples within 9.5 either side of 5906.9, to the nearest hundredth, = 2.96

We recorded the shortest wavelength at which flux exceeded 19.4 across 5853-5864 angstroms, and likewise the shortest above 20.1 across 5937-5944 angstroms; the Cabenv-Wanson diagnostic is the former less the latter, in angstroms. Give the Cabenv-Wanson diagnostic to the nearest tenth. -85.5 angstroms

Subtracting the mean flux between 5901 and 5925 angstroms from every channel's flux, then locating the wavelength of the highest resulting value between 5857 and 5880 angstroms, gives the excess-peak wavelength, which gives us 5869.61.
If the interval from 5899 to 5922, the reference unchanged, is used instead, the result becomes 5917.11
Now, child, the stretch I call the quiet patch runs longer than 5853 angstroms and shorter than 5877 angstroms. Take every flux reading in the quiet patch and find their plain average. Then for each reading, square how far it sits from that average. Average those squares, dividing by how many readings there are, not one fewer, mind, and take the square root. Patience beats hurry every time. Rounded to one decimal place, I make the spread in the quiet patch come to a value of 1.2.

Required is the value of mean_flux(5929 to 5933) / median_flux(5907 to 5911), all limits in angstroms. 0.96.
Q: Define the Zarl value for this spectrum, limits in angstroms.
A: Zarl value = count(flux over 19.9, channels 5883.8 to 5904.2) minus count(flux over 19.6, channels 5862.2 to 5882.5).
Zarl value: -10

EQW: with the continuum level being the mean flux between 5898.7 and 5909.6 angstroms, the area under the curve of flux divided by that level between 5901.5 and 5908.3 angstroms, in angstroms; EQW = 6.8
